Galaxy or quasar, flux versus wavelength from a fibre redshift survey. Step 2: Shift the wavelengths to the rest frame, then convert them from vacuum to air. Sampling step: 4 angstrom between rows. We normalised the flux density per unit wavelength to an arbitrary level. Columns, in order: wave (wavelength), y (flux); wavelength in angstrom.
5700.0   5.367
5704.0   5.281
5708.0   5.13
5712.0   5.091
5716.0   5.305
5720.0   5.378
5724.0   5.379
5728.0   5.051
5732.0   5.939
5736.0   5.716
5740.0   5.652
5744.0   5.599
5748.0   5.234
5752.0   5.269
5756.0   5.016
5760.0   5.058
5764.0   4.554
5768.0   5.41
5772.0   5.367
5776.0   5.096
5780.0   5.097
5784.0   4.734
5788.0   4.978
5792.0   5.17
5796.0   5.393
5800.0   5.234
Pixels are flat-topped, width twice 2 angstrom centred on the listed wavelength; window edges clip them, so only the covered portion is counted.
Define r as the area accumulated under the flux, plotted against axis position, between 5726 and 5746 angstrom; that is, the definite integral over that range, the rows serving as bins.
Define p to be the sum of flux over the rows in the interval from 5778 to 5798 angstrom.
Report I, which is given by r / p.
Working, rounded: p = 25.4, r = 112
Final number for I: 4.4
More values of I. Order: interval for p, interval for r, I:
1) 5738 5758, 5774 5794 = 3.7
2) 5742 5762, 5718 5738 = 4.2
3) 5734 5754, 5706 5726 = 3.8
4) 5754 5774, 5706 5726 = 4.1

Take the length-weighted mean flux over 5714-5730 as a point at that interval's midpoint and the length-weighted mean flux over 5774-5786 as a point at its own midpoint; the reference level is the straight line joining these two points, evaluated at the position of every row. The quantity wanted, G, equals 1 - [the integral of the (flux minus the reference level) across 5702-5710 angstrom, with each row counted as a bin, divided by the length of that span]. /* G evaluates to 1.16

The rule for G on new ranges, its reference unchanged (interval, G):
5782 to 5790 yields 1.09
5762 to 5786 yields 0.96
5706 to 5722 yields 1.09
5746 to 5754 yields 0.88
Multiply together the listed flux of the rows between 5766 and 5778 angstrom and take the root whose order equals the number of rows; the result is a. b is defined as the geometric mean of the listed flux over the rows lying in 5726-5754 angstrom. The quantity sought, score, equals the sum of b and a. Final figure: 10.8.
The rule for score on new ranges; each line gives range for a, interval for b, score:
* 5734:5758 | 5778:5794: 10.4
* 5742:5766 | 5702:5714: 10.3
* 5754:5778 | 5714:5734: 10.5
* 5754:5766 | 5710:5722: 10.1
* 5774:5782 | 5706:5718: 10.3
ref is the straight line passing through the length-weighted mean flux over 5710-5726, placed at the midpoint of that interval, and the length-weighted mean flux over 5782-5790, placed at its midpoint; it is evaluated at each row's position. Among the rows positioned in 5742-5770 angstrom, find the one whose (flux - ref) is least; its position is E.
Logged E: 5764.0 angstrom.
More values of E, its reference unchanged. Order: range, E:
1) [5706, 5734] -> 5712.0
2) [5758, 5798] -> 5764.0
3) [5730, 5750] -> 5748.0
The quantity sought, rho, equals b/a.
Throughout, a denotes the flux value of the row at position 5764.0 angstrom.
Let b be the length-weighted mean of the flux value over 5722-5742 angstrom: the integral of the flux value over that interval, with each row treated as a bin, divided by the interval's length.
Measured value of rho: 1.22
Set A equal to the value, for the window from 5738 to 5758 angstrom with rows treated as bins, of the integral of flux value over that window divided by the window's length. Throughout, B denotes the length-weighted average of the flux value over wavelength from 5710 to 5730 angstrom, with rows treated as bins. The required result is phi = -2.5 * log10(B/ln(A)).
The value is -1.24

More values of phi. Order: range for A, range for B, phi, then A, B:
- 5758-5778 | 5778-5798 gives -1.23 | 5.10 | 5.07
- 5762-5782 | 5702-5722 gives -1.27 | 5.10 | 5.24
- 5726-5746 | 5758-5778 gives -1.18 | 5.59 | 5.10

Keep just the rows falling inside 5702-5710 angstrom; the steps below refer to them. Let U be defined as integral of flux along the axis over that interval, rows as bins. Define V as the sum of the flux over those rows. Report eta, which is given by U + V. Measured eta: 52.1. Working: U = 41.6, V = 10.4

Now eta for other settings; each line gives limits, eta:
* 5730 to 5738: 58.3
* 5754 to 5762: 50.4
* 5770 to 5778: 52.3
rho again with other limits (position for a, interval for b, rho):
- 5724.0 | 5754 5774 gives 0.94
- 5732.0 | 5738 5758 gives 0.90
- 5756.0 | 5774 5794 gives 1.00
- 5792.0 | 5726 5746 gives 1.08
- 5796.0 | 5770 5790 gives 0.94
